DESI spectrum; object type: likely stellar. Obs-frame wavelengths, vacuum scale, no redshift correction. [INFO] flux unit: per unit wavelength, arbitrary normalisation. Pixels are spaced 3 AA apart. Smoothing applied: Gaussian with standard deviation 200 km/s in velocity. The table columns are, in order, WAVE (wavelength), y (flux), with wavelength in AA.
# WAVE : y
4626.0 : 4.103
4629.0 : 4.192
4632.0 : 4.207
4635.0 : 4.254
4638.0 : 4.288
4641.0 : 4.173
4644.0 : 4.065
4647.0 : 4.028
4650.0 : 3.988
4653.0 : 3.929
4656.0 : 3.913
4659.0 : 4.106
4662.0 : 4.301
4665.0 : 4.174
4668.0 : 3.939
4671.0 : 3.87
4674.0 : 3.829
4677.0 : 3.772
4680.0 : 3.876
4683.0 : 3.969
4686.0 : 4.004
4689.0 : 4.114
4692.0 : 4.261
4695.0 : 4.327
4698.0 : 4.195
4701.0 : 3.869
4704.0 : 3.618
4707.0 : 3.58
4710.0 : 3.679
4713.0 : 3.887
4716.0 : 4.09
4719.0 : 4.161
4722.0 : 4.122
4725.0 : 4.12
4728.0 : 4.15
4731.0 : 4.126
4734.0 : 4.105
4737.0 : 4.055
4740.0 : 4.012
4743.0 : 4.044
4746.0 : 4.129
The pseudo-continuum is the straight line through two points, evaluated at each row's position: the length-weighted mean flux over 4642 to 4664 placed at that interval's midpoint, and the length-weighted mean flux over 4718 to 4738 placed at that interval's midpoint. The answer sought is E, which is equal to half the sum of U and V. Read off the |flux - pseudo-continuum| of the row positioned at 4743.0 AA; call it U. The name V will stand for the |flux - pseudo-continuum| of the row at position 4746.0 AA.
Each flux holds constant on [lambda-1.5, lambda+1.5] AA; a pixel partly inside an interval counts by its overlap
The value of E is 0.05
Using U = 0.09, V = 0.01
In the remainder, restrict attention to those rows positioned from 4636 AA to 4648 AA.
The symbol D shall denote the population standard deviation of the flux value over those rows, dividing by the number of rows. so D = 0.10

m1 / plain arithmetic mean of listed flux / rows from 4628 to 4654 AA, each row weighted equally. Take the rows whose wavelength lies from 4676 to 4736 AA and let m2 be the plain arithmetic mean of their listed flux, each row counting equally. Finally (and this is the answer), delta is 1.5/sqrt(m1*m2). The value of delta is 0.369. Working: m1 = 4.12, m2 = 4.00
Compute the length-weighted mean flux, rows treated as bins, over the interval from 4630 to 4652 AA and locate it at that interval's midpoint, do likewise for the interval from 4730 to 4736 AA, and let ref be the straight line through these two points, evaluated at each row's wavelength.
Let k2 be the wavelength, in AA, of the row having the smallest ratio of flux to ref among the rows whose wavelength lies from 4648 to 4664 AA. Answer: 4656.0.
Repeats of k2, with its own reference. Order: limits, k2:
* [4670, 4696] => 4677.0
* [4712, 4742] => 4713.0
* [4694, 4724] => 4707.0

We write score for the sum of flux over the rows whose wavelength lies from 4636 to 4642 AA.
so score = 8.46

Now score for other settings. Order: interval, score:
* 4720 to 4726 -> 8.24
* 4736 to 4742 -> 8.07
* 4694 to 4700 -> 8.52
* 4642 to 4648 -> 8.09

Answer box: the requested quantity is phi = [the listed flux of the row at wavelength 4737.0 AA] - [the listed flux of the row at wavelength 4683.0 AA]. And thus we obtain 0.1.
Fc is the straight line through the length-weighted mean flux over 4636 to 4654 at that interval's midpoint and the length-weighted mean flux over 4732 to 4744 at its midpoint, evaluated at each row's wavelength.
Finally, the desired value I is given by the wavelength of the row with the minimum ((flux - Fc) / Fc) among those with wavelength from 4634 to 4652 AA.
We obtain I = 4650.0 AA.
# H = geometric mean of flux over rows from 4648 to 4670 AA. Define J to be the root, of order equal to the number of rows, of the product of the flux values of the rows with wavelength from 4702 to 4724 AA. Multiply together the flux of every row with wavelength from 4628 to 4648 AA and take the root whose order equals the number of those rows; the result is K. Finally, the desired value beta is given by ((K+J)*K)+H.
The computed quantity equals 37.6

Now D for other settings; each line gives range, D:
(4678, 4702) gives 0.16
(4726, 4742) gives 0.05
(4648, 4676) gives 0.15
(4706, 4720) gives 0.23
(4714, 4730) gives 0.02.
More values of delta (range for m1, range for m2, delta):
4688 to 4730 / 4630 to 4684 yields 0.373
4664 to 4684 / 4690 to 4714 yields 0.382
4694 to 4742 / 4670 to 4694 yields 0.377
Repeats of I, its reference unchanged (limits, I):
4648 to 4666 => 4656.0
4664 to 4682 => 4677.0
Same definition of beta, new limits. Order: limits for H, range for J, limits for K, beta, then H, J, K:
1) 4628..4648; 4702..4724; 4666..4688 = 34.4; 4.17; 3.87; 3.89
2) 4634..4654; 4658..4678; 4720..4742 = 37.3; 4.10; 3.99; 4.10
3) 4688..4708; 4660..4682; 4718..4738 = 37.3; 3.98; 3.96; 4.12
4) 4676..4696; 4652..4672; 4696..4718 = 34.3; 4.04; 4.03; 3.84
